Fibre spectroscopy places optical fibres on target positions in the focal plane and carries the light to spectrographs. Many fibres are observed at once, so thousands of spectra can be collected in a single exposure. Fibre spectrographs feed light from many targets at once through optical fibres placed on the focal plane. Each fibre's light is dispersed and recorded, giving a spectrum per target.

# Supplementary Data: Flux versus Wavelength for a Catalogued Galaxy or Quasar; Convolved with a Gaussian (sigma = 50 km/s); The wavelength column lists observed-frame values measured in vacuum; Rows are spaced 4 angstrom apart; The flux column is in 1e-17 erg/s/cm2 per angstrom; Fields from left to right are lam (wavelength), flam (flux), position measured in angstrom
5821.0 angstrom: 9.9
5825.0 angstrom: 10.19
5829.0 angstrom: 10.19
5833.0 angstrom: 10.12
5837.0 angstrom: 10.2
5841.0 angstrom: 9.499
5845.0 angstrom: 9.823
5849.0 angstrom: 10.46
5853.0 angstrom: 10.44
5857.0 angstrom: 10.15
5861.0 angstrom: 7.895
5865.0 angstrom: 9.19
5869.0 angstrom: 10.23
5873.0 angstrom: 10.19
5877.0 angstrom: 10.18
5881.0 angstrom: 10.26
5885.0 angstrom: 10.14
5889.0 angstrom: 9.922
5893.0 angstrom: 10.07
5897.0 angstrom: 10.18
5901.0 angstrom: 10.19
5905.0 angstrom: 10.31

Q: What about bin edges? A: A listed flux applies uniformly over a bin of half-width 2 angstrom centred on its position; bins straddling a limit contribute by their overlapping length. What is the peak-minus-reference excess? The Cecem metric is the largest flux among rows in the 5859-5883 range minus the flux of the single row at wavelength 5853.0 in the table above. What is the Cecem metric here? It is -0.18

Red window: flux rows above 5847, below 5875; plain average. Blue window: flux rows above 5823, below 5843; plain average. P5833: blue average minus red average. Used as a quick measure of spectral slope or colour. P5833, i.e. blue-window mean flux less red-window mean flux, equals 0.2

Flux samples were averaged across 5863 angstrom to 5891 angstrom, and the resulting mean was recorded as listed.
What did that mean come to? 10.0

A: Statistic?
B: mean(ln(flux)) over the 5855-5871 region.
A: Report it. 2.23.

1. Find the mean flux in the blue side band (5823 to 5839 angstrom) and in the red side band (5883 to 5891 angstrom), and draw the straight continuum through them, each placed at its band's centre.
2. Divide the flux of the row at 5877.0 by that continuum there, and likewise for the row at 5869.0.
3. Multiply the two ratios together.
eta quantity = 1.03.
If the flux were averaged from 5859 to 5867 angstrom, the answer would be 8.5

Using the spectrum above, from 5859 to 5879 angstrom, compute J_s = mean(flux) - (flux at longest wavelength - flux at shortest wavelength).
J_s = 7.3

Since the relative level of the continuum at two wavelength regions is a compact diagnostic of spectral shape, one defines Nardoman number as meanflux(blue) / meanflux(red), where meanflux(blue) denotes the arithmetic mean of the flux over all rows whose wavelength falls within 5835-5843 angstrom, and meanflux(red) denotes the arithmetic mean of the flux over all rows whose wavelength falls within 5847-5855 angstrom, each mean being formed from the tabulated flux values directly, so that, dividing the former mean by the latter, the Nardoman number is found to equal 0.943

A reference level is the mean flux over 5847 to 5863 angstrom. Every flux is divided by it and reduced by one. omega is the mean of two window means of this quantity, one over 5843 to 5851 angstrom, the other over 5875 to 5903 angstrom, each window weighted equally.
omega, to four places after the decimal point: 0.0413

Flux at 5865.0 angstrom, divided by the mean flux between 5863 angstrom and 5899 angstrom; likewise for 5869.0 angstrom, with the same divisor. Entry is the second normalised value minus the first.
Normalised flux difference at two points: 0.10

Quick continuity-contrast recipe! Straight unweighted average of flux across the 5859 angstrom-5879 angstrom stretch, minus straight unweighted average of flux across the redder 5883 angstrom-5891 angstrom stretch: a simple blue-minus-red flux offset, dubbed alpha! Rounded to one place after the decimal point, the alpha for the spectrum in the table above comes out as -0.5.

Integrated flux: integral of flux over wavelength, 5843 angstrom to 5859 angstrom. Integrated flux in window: 163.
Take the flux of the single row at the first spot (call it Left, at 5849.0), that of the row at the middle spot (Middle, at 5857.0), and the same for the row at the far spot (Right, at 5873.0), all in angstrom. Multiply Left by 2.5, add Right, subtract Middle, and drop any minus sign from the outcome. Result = 26.2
